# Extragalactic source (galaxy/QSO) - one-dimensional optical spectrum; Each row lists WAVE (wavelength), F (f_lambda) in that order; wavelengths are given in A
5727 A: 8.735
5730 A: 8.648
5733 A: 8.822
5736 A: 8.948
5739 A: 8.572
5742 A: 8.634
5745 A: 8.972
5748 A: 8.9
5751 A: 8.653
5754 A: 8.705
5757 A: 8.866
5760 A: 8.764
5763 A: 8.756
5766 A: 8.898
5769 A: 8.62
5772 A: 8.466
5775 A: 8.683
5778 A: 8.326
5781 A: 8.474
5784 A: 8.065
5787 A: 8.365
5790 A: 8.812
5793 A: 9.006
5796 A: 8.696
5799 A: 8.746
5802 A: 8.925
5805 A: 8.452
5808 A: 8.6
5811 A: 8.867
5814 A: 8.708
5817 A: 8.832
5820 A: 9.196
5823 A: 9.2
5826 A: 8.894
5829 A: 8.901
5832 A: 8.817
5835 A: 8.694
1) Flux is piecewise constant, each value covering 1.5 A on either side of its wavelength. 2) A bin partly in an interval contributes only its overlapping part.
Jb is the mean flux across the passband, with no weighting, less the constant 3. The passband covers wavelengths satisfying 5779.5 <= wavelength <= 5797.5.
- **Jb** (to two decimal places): 5.57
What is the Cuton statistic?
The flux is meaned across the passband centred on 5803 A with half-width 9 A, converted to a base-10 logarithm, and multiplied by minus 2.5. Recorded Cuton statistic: -2.35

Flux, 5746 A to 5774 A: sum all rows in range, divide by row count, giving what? 8.74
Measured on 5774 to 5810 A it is 8.60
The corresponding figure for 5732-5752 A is 8.79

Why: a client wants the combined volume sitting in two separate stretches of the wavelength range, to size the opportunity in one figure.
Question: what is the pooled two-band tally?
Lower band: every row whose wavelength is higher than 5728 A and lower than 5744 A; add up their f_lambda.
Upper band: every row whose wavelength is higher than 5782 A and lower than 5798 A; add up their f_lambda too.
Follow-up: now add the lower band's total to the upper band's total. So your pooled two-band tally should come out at 86.6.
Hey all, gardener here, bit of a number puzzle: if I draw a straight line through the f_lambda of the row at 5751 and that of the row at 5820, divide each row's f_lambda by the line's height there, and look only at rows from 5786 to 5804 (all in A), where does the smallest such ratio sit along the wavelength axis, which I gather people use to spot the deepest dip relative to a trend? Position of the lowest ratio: 5787 A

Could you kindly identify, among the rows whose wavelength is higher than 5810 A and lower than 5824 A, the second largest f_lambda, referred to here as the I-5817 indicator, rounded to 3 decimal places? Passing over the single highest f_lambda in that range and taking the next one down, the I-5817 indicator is 9.196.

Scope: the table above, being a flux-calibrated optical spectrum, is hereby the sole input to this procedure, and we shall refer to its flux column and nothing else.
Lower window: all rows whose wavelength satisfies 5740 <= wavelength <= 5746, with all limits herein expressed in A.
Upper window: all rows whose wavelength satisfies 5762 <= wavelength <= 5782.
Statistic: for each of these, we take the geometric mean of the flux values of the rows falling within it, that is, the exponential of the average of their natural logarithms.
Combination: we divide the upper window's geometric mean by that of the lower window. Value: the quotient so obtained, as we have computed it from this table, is 0.98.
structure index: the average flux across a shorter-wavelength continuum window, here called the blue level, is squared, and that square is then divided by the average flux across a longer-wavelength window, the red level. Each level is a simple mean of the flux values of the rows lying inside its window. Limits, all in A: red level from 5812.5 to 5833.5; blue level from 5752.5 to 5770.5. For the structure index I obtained 8.60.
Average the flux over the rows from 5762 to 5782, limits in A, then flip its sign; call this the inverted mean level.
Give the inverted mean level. -8.60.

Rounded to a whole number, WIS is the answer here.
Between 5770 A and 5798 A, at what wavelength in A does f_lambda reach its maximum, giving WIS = 5793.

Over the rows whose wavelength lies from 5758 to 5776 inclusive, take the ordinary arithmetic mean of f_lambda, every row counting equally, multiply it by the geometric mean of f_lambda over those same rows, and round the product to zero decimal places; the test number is 76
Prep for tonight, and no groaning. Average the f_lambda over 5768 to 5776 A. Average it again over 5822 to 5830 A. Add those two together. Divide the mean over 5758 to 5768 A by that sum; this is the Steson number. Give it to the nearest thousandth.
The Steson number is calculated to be 0.501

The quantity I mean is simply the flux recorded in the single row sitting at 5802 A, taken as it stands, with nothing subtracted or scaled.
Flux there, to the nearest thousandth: 8.925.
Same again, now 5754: 8.705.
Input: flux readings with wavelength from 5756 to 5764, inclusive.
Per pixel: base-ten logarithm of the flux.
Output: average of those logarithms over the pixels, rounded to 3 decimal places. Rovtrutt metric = 0.944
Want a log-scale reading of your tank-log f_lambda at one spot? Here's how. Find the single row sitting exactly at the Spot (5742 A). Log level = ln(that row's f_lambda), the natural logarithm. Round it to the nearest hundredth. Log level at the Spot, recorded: 2.16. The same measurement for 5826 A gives 2.19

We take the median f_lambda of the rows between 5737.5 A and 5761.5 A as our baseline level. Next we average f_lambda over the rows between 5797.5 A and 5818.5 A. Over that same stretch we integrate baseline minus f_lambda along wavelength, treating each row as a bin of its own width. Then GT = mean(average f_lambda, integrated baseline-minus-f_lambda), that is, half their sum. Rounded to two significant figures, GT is 4.4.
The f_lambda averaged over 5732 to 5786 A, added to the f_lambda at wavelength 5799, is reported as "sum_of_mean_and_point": 17.42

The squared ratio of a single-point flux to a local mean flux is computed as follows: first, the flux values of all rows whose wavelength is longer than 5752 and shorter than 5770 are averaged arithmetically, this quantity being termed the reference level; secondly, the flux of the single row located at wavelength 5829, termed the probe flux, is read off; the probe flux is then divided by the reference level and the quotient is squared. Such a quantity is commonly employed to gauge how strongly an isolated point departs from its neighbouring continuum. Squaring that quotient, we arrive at 1.03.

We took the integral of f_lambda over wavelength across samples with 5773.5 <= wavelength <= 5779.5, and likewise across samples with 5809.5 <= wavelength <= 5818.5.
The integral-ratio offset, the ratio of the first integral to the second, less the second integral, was -79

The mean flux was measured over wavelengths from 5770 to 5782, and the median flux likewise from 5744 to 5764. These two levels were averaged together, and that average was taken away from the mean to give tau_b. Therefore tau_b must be -0.14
